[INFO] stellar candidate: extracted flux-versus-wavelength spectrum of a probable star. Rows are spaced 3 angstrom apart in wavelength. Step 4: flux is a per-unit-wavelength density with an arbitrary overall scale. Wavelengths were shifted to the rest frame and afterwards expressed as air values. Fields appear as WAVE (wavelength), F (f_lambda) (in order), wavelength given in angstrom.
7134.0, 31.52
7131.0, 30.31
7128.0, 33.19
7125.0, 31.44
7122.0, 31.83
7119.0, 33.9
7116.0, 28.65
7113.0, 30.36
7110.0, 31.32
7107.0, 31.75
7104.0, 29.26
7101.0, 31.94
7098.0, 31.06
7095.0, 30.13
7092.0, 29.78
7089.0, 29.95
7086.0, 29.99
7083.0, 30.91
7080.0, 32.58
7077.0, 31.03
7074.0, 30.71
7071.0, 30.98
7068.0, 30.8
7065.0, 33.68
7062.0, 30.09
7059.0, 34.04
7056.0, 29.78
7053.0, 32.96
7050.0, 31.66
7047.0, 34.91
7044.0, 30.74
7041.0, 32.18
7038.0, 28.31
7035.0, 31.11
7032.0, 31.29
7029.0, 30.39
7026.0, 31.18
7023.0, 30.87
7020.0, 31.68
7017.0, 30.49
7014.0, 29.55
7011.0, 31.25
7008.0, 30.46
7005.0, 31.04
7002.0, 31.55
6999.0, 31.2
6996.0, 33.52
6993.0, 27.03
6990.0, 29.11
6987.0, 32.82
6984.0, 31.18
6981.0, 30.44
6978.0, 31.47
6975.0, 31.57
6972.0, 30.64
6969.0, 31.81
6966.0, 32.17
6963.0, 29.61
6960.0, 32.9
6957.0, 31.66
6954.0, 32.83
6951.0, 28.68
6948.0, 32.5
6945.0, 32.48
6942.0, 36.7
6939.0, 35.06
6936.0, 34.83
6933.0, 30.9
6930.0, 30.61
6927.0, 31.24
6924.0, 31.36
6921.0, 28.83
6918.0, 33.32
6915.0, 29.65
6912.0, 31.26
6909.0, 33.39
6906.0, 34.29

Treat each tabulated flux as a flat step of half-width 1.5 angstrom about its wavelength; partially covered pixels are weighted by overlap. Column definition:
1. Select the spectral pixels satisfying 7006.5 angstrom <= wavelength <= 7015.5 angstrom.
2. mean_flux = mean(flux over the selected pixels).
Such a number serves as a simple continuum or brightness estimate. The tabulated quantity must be 30.4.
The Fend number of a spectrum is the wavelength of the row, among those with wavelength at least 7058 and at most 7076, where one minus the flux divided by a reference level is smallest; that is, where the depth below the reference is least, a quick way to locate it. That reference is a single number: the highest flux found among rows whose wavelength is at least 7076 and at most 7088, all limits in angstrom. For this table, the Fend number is 7059.0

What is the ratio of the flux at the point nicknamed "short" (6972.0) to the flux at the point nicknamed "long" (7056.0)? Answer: 1.03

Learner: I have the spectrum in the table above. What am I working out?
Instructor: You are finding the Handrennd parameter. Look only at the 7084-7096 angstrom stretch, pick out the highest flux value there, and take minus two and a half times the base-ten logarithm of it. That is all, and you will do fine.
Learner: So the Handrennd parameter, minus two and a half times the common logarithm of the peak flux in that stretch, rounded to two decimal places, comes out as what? -3.70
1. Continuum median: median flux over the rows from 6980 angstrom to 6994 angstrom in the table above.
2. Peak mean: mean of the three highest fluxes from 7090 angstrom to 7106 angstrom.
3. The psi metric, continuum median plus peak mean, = 61.5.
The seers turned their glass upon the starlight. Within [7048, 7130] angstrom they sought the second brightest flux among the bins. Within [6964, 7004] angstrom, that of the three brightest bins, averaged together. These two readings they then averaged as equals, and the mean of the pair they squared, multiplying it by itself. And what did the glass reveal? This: 1113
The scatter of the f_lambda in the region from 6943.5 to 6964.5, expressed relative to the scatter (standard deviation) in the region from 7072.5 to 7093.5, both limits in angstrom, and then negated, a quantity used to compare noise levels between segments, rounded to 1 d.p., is -1.8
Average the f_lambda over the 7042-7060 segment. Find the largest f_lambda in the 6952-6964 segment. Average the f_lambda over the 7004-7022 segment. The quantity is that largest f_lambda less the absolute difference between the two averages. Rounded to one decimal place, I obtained 31.3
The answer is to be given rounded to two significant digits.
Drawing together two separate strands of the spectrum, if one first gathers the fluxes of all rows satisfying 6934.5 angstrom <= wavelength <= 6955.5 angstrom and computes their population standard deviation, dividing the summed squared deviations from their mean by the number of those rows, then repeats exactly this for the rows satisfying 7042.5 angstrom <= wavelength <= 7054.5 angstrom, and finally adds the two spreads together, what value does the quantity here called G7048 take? 4.0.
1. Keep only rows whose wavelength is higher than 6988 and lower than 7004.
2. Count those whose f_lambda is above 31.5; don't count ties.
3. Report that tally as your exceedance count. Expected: 2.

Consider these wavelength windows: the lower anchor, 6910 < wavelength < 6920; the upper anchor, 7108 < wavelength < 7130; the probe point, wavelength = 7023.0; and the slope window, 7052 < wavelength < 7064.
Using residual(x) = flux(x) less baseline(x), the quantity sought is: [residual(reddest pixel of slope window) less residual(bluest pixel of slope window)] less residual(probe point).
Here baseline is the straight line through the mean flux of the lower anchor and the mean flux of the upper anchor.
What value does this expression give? -2.3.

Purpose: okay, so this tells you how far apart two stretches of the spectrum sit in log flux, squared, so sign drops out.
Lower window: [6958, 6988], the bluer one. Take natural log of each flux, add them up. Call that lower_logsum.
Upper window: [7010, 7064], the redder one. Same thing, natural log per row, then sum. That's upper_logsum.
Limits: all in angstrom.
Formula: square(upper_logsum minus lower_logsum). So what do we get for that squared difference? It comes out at 754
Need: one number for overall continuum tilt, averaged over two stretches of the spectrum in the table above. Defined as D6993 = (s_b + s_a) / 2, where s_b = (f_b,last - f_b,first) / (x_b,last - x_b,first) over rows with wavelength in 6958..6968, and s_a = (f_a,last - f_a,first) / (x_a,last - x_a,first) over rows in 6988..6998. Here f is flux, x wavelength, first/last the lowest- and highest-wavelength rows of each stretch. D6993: 0.31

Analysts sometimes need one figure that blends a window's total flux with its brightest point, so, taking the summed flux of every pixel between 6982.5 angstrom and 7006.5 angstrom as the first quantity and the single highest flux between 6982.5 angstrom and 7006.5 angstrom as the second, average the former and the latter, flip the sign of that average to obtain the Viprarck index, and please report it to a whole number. -140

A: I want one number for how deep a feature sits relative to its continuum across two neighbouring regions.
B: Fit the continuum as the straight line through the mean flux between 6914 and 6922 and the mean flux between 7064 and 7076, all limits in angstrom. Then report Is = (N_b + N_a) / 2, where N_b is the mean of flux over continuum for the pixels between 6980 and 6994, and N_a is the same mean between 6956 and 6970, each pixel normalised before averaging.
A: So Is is 0.997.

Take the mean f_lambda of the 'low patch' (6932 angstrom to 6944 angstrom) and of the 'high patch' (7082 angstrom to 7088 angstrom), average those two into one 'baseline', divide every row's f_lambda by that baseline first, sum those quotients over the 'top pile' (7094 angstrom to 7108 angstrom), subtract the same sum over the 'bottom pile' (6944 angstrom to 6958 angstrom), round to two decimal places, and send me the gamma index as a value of -0.12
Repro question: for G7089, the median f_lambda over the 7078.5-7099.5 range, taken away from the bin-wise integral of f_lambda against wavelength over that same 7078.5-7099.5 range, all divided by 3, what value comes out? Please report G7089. 204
